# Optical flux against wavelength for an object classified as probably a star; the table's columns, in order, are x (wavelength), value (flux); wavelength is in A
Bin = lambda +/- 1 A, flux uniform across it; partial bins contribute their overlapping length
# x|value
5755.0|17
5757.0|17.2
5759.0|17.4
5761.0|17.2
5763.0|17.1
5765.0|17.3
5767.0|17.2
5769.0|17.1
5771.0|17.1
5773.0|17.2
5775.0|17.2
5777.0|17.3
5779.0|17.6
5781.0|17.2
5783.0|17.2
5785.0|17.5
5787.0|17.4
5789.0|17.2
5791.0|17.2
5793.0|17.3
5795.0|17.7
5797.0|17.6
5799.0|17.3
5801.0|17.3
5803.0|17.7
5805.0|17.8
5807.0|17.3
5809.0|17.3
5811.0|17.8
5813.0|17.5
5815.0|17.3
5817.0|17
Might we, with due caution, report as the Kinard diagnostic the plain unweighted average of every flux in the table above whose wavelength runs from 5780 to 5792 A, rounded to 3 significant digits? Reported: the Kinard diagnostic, 17.3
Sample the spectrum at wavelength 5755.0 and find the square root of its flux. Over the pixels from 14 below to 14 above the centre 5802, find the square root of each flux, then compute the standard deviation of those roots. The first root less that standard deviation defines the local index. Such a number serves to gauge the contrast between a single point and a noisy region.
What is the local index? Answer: 4.10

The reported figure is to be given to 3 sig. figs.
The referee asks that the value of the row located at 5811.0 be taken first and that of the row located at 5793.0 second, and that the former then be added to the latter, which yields 35.1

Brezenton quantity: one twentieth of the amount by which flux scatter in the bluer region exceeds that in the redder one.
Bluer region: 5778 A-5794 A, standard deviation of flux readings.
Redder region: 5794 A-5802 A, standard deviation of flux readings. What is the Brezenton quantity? -0.002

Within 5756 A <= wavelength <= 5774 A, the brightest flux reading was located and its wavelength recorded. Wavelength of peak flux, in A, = 5759.0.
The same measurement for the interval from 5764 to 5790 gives 5779.0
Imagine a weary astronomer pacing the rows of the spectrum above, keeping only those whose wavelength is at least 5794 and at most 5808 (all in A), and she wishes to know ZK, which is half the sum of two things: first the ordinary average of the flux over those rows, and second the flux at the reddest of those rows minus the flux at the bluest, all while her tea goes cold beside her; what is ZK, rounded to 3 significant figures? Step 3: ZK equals 8.56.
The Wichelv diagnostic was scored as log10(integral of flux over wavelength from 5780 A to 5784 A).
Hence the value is 1.838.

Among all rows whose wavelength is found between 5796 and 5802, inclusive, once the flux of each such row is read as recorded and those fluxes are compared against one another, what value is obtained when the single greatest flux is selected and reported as 17.6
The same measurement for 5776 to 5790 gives 17.6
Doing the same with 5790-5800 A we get 17.7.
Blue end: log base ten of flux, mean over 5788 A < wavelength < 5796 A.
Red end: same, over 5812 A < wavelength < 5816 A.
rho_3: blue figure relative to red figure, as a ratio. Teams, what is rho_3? 0.999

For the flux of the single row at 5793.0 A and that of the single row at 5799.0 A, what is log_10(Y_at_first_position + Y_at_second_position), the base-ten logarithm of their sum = 1.54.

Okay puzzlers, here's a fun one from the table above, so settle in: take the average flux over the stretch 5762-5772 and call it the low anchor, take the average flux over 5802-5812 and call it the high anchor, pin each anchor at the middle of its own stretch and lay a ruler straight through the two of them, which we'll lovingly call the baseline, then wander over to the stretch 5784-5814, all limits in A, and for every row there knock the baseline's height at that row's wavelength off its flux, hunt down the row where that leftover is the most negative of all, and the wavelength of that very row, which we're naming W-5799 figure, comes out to 5809.0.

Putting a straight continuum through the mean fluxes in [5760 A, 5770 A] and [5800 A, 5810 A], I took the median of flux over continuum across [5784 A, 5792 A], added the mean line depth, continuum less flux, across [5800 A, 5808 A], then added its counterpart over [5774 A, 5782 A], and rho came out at 0.90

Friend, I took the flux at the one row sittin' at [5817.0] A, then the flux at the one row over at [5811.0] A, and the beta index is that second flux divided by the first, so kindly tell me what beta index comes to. 1.05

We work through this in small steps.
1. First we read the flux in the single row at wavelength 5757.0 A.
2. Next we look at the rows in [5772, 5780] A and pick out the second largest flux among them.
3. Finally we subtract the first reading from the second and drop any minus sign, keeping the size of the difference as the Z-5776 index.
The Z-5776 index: 0.10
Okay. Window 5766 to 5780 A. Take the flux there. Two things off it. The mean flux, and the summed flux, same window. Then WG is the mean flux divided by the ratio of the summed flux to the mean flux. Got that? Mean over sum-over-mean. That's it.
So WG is 2.46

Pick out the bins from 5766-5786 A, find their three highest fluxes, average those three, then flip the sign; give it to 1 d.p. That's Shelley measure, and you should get -17.5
